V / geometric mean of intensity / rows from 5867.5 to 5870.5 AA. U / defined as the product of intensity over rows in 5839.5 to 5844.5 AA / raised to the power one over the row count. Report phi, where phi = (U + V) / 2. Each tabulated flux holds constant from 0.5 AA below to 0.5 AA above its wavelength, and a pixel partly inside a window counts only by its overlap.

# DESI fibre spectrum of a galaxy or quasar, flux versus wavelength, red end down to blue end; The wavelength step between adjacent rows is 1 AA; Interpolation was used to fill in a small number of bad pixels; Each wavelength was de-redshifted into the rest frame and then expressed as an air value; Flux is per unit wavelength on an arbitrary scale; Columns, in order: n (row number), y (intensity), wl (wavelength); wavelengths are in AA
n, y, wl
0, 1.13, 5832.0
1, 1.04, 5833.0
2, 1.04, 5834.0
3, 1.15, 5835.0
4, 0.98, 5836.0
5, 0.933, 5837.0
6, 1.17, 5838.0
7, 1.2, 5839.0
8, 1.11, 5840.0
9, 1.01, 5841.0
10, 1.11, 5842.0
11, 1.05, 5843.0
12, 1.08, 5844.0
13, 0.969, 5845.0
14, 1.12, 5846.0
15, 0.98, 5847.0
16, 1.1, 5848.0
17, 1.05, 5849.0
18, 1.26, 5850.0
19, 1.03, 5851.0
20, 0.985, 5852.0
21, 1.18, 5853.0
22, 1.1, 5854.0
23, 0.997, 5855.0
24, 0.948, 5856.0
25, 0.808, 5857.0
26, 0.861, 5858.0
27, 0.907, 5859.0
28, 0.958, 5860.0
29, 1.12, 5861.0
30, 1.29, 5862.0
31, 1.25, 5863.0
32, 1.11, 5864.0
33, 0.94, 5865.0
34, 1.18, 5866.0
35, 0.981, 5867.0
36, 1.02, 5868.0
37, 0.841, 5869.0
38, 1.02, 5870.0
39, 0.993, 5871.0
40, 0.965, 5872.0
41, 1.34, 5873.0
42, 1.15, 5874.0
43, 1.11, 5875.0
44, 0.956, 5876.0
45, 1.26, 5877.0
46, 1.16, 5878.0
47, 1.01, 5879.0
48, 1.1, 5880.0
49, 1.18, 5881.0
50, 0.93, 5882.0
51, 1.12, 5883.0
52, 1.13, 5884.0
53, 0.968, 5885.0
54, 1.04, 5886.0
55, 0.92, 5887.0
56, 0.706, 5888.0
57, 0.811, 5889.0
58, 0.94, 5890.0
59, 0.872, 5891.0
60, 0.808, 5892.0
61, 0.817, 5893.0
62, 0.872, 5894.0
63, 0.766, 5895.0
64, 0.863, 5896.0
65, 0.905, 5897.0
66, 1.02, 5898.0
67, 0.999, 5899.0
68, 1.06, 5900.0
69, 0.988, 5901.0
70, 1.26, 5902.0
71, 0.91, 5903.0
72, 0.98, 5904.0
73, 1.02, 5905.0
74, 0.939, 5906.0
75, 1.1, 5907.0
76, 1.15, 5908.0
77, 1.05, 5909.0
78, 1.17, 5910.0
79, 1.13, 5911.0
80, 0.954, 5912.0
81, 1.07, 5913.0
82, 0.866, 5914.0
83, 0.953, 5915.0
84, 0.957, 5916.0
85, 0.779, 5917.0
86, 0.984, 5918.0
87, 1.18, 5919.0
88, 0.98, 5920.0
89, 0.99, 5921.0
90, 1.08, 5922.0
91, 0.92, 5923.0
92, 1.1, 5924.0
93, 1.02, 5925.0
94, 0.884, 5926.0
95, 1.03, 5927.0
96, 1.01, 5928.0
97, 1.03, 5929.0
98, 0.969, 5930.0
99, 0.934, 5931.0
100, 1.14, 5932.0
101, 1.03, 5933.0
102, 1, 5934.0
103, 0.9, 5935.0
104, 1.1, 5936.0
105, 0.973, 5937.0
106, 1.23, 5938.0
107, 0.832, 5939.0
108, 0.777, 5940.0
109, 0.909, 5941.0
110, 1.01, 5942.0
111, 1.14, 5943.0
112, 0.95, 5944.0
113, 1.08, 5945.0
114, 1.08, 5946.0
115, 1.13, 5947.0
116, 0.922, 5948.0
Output 1.01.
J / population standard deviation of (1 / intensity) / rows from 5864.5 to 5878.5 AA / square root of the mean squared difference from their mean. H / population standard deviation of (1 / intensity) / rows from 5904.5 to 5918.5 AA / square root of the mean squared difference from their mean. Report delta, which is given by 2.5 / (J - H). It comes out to 1068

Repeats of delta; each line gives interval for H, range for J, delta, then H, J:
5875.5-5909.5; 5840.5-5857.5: -52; 0.14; 0.096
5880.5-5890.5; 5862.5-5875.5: -51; 0.16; 0.115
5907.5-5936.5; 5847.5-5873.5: 93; 0.10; 0.125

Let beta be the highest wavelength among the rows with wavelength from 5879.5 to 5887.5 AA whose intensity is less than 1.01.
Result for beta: 5887.0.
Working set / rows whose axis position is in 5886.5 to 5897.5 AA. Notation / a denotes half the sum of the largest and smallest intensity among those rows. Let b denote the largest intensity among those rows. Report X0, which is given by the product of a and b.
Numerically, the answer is 0.77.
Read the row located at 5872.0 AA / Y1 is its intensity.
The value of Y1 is 0.965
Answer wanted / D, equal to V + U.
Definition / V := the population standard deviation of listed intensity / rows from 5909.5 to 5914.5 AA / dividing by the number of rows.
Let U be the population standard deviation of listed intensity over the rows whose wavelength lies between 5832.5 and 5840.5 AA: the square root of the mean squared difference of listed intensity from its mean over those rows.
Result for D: 0.202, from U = 0.09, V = 0.11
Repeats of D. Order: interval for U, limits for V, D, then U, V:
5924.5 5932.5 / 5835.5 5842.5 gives 0.164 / 0.07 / 0.09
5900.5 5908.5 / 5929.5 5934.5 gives 0.181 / 0.11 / 0.07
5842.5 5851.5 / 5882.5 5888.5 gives 0.226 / 0.08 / 0.14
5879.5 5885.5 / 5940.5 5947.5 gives 0.173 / 0.09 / 0.08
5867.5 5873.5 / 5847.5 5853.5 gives 0.245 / 0.15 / 0.09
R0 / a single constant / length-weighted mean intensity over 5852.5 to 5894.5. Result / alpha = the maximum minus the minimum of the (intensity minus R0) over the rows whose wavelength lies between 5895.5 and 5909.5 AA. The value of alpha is 0.40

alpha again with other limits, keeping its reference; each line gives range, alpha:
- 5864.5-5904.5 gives 0.63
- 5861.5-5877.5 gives 0.50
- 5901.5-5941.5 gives 0.48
